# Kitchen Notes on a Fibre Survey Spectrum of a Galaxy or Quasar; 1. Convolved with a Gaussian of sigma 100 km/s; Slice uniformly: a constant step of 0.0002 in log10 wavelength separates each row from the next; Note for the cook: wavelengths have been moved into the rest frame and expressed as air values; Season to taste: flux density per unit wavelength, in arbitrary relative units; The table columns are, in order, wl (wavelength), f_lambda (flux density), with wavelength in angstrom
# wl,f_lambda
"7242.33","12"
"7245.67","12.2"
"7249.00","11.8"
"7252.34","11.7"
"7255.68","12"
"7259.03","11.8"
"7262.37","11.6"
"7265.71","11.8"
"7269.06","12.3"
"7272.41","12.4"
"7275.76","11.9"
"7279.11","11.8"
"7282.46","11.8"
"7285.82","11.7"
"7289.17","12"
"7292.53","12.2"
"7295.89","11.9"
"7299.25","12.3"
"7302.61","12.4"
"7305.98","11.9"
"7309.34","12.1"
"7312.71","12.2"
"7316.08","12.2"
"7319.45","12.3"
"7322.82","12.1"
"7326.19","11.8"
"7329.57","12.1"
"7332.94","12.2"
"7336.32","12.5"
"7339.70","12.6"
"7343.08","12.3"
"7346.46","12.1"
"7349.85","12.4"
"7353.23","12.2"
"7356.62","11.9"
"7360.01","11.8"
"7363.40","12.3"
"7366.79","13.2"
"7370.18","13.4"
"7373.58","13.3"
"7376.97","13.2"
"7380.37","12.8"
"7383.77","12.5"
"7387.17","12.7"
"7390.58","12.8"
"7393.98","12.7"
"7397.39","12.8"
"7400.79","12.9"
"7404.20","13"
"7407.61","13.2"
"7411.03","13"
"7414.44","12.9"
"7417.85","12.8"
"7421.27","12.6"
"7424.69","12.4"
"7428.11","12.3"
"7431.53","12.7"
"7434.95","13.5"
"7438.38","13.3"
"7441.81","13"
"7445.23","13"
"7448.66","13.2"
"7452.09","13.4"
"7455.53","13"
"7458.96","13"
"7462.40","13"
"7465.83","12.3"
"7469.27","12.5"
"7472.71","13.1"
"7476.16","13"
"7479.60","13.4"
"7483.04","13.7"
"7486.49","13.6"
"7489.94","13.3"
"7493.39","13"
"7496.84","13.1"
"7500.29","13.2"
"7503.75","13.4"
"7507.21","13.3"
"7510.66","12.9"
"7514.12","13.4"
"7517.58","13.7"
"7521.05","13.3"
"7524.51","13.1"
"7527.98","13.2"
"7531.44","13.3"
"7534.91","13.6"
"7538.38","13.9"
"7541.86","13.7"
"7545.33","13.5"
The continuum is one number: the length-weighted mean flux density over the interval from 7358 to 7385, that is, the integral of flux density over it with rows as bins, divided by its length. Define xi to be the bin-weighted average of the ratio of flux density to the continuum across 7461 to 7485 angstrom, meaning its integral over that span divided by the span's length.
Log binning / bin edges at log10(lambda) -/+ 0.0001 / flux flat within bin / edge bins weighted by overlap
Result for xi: 1.02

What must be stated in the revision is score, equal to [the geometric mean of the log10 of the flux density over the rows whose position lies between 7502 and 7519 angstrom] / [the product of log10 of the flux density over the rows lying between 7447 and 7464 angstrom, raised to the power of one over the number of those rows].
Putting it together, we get 1.01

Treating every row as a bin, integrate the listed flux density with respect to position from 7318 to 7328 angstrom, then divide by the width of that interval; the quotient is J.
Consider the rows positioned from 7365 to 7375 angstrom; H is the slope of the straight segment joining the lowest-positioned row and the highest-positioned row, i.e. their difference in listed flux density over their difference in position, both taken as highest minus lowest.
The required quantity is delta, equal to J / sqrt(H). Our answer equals 99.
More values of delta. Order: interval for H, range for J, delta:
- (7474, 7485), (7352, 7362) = 37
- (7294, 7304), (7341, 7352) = 45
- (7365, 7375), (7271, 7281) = 99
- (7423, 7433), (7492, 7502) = 63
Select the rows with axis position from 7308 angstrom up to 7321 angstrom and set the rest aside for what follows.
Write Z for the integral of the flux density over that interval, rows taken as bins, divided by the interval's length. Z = 12.2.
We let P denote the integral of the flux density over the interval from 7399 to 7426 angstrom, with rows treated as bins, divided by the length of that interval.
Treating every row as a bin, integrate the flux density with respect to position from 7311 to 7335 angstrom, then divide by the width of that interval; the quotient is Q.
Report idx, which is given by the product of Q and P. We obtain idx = 156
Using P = 12.9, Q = 12.1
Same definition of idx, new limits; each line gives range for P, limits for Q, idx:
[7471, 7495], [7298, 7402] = 166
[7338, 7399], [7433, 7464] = 166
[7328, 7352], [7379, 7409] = 158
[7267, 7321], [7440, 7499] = 158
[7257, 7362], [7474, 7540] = 161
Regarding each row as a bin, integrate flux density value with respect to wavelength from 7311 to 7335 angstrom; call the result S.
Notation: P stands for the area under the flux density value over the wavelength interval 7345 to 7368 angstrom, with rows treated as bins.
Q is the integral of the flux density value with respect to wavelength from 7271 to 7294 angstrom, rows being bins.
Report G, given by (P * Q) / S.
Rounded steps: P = 282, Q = 275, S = 291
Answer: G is 266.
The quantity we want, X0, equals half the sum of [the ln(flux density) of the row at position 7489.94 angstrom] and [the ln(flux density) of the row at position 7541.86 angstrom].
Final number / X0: 2.60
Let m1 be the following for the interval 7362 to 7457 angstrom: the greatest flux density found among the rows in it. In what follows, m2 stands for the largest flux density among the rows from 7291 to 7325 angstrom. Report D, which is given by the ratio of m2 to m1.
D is 0.92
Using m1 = 13.5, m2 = 12.4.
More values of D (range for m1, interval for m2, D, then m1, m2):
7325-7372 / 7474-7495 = 1.02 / 13.4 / 13.7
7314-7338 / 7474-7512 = 1.10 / 12.5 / 13.7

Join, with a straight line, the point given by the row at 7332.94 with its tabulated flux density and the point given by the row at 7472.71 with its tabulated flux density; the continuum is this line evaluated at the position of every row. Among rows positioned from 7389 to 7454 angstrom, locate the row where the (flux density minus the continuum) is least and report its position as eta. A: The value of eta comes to 7428.11 angstrom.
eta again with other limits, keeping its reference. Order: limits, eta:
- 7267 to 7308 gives 7285.82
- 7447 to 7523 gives 7465.83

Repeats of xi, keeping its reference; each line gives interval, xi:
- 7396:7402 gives 1.00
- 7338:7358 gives 0.96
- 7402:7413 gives 1.02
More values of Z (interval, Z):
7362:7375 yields 13.1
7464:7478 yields 12.7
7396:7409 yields 13.0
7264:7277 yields 12.1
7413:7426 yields 12.7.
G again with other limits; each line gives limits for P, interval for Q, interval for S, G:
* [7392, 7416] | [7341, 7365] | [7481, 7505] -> 283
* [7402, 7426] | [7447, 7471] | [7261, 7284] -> 348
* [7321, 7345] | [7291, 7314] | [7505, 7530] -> 247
